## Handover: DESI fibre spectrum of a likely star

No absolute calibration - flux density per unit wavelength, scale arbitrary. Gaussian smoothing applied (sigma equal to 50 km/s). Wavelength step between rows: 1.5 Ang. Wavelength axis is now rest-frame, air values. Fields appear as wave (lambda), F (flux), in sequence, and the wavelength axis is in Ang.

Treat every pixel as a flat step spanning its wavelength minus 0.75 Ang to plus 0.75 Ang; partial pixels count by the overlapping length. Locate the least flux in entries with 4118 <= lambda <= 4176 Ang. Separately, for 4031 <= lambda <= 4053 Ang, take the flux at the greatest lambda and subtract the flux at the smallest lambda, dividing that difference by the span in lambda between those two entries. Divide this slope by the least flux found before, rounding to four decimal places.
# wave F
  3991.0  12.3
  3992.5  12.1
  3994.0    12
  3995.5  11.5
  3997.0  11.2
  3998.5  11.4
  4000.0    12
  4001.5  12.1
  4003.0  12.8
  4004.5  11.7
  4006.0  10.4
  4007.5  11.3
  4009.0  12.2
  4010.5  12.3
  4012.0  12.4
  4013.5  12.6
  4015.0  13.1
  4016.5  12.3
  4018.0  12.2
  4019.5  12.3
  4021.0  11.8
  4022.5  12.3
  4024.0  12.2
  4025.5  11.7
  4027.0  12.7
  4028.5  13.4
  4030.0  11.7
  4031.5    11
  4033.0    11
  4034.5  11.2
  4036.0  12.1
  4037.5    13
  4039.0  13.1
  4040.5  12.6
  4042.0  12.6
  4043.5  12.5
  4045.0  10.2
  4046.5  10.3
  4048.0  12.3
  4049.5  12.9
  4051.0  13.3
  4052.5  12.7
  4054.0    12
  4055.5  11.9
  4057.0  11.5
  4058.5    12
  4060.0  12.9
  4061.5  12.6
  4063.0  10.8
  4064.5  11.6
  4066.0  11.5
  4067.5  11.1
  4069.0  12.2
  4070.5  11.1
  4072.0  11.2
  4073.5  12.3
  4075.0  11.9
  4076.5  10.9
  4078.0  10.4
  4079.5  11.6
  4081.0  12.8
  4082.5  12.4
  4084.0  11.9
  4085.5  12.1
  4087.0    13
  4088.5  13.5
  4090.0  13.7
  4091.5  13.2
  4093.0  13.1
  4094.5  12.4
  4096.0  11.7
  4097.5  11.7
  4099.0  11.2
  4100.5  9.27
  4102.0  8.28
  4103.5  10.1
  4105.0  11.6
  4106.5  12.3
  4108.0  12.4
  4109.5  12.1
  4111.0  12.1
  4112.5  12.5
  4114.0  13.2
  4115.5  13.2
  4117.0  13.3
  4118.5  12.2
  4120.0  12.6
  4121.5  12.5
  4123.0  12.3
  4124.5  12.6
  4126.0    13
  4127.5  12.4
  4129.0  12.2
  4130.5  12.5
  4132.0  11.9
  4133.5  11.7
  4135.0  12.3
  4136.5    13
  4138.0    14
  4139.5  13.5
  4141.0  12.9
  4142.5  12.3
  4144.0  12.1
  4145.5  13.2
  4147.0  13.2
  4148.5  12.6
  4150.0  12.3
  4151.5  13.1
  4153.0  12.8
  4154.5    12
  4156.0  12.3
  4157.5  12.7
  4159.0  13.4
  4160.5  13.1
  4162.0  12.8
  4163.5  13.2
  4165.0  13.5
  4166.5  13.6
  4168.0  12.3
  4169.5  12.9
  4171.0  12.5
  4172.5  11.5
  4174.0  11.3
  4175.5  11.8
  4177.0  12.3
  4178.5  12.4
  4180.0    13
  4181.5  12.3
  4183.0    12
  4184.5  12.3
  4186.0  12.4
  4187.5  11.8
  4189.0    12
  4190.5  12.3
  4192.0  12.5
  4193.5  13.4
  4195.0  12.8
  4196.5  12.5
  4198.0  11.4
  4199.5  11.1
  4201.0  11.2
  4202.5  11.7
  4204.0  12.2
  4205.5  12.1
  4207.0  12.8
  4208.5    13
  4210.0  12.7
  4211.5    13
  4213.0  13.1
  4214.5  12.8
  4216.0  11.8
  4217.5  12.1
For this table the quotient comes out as 0.0072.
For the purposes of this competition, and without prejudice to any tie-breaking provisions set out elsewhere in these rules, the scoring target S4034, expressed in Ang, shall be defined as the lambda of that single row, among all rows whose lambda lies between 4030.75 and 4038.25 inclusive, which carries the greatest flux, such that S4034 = 4037.5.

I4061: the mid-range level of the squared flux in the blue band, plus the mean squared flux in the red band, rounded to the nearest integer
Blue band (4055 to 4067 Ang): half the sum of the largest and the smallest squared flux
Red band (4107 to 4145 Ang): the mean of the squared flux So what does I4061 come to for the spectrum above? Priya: 300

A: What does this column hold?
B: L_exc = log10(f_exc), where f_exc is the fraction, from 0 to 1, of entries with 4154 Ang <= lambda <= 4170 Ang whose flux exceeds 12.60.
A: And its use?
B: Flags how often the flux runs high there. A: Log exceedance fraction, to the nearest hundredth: -0.14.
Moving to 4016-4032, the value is -0.74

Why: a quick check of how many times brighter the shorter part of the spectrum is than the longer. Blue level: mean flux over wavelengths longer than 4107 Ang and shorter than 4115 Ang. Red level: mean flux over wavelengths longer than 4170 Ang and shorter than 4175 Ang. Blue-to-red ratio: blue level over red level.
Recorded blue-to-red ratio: 1.06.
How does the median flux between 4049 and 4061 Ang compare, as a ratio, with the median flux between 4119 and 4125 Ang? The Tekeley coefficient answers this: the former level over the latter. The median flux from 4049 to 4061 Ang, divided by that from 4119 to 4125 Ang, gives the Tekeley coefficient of 0.98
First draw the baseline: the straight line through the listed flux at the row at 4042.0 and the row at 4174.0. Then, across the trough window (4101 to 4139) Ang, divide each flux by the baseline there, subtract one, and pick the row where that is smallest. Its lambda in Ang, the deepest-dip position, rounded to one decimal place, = 4102.0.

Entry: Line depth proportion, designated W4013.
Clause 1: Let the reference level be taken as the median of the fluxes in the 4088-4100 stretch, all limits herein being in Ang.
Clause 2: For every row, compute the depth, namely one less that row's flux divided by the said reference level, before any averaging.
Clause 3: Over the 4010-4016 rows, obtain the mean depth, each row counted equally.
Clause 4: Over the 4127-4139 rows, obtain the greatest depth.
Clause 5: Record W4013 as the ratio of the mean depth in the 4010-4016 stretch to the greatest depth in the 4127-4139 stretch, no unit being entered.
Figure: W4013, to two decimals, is 0.14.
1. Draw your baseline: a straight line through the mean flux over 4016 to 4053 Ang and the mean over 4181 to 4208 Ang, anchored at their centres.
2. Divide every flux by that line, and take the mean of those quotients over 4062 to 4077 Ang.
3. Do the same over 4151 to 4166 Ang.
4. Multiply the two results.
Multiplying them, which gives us 1.00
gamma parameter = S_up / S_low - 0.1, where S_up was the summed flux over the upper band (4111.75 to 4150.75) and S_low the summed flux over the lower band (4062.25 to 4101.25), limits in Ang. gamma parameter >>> 0.968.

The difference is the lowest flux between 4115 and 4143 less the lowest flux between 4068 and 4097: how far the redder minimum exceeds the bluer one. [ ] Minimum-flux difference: 1.30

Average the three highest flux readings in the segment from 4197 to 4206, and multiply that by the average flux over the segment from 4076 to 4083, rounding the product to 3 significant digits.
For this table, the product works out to 139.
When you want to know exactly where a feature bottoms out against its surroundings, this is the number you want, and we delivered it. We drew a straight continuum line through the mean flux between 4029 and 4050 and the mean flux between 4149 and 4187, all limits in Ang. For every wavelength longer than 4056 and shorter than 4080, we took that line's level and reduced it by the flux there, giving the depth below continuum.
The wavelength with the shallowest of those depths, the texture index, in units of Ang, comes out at 4060.0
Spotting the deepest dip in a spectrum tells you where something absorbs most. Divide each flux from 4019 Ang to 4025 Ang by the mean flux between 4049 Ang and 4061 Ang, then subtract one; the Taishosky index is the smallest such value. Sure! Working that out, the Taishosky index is -0.048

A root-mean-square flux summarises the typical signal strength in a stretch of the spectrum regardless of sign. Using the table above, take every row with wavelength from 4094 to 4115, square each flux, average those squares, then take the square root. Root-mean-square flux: 11.6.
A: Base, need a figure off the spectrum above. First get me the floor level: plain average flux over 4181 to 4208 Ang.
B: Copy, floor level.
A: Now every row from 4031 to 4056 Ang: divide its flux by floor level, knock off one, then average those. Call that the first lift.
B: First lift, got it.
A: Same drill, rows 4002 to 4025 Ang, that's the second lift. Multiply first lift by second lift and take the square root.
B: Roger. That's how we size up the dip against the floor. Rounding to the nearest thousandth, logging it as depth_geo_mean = 0.005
